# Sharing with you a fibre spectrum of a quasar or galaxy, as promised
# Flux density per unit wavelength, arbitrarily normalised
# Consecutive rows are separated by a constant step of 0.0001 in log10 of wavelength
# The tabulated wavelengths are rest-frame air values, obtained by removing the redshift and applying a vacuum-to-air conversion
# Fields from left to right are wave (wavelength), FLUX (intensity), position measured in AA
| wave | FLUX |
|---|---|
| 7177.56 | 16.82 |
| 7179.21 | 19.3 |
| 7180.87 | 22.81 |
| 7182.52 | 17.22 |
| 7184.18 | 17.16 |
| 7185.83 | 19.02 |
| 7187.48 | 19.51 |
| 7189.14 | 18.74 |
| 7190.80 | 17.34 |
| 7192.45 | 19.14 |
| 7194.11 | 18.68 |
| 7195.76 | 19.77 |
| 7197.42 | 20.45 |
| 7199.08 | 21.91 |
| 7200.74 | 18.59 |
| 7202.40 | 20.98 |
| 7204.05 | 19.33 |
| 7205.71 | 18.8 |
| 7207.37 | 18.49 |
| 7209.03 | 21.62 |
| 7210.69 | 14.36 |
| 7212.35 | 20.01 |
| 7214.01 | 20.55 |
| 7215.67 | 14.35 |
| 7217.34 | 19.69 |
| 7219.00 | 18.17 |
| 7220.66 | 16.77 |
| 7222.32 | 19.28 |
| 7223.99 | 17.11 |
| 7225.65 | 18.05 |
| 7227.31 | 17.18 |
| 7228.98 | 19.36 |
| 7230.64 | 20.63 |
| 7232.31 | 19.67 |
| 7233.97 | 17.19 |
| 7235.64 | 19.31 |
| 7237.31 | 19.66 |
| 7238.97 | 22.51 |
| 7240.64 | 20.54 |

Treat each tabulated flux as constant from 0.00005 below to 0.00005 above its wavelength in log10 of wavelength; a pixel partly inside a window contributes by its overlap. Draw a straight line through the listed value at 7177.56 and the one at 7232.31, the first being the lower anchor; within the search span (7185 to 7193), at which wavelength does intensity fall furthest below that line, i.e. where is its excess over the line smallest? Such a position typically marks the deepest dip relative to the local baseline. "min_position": 7190.80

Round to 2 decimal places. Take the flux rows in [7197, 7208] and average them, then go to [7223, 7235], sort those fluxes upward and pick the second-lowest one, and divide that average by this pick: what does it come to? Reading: 1.15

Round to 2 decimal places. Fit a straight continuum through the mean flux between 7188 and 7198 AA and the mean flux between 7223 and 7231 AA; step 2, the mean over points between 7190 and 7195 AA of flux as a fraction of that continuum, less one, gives -0.03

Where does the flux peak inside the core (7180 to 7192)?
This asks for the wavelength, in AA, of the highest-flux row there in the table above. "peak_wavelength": 7180.87 AA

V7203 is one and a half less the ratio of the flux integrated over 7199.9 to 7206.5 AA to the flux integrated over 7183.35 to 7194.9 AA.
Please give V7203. 0.9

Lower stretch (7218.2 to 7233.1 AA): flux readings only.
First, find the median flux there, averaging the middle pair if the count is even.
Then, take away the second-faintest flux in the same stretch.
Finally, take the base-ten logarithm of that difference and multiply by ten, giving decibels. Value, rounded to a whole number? 0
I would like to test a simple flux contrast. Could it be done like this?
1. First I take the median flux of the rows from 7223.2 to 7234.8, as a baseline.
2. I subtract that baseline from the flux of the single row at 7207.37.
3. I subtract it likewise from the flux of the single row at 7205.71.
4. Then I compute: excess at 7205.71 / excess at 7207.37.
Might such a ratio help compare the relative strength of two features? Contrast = 1.7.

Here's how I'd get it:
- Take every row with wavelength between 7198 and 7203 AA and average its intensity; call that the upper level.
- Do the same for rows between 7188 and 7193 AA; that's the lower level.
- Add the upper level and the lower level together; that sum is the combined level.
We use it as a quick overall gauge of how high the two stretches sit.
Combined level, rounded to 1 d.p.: 38.9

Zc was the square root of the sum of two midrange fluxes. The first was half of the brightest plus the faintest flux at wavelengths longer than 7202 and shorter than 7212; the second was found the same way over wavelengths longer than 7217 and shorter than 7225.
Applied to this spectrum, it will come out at 6.02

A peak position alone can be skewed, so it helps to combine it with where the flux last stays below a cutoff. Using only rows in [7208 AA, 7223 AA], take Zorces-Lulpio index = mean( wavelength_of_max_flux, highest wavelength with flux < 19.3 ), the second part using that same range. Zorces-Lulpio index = 7215.7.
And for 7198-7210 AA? 7203.2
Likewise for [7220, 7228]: 7224.8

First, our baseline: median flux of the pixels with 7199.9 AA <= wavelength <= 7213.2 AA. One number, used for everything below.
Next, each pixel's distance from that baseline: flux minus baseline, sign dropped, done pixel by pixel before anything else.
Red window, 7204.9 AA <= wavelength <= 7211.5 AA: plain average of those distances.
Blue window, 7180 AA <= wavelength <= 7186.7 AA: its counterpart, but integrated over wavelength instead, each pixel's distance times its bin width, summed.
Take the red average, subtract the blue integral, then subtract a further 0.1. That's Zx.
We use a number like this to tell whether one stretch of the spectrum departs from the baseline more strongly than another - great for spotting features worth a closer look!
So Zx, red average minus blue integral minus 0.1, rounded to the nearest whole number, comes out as -11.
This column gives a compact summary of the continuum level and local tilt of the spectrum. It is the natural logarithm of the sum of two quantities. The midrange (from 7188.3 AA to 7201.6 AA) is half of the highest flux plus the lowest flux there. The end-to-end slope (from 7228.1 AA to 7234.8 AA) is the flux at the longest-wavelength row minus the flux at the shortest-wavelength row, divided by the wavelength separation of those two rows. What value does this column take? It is 2.95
